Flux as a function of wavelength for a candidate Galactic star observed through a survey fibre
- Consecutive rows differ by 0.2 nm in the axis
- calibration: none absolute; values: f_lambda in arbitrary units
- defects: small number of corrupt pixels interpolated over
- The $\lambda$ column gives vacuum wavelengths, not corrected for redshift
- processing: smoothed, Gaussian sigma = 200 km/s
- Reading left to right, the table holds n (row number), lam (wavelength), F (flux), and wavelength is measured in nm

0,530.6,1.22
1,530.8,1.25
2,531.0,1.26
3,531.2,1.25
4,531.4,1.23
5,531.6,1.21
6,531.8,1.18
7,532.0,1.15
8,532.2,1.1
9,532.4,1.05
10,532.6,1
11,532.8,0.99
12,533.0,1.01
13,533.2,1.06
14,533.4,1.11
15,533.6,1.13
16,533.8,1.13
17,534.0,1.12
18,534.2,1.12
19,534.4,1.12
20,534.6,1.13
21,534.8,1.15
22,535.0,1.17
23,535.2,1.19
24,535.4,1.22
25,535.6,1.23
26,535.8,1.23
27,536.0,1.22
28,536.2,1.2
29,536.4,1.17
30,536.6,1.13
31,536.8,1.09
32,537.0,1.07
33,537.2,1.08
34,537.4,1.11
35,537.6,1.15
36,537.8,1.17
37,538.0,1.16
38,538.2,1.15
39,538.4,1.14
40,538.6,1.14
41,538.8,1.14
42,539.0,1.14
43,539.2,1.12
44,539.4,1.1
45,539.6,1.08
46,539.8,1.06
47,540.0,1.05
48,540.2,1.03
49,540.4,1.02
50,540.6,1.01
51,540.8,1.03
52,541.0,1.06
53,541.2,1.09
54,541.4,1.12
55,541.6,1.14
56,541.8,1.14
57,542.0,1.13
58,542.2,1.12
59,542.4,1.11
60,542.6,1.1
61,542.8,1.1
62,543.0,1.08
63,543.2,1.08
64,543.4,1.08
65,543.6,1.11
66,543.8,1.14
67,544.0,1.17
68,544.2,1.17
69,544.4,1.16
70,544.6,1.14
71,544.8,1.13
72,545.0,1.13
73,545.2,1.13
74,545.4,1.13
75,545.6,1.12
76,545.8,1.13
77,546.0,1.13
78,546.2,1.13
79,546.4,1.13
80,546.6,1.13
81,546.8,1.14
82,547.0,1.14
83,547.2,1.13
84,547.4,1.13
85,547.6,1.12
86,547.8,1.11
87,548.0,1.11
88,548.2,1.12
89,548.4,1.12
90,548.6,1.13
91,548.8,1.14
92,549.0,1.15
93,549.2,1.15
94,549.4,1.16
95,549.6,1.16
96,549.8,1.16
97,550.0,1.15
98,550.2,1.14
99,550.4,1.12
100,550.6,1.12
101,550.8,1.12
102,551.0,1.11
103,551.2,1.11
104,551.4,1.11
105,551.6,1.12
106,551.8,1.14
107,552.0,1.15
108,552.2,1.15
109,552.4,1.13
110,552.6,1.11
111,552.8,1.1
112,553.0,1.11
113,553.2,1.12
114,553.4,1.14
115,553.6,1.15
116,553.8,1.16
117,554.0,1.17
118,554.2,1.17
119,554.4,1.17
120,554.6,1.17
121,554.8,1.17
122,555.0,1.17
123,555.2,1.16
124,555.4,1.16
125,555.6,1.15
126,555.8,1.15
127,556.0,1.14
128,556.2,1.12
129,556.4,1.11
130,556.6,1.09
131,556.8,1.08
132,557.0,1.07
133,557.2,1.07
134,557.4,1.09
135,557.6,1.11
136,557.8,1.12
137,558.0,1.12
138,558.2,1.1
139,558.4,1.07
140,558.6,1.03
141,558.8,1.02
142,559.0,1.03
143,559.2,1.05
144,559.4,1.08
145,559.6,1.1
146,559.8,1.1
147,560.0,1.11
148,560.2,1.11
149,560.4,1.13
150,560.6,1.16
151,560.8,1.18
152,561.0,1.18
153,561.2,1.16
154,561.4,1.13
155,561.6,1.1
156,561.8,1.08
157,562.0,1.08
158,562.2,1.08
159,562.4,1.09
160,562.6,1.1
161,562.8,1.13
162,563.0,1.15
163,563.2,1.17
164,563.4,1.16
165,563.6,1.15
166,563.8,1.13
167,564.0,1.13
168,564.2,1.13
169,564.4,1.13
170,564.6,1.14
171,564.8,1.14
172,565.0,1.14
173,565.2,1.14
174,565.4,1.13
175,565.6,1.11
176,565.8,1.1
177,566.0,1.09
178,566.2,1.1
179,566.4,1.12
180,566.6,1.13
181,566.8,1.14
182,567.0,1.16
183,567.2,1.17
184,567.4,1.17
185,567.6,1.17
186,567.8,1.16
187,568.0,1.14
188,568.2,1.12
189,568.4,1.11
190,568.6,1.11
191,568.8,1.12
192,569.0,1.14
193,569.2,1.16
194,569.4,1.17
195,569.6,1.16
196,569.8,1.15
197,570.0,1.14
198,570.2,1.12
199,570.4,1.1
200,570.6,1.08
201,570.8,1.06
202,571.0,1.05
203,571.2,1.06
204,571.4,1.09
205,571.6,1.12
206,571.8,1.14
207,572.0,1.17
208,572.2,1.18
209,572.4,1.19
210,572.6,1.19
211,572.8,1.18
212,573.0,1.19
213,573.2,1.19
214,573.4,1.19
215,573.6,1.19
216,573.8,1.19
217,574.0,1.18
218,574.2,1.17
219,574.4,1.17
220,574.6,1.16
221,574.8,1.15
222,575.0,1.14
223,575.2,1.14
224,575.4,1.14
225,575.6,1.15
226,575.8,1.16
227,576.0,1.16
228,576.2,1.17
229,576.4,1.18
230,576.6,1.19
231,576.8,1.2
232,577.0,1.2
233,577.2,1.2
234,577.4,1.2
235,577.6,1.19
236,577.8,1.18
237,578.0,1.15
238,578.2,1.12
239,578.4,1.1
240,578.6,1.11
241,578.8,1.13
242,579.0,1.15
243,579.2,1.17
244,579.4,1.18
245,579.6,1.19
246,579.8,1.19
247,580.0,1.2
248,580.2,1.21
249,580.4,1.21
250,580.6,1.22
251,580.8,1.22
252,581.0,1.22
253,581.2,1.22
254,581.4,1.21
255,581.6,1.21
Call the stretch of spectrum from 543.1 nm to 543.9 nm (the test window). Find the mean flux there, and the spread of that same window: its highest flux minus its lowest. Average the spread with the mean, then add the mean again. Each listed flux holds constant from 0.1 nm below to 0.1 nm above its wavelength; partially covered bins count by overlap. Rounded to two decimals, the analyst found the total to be 1.68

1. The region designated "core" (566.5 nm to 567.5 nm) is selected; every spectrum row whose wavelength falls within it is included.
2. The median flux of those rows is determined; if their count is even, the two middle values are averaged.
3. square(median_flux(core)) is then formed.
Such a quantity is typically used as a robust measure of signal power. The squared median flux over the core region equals 1.35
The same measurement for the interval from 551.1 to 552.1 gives 1.25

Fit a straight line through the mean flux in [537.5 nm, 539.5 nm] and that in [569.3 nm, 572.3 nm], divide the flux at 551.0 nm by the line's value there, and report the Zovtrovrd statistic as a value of 0.980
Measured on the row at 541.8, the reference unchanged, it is 1.001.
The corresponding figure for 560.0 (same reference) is 0.985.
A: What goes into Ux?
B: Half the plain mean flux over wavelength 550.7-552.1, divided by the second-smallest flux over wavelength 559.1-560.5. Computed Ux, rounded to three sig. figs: 0.520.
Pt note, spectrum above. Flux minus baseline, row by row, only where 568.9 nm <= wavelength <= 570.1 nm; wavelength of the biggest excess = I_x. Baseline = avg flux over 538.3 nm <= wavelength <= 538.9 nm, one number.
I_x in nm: 569.4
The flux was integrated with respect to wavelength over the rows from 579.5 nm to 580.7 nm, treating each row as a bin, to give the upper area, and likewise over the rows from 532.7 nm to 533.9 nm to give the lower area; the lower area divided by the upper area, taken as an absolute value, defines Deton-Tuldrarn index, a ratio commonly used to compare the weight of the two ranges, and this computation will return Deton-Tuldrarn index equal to 0.89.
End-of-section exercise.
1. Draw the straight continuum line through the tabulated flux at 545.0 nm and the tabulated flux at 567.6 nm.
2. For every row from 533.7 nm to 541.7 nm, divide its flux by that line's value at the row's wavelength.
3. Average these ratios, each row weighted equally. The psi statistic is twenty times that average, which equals 20.1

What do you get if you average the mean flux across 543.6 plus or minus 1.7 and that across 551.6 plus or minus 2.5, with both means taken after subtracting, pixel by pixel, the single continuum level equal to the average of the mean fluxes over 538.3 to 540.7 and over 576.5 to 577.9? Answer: -0.012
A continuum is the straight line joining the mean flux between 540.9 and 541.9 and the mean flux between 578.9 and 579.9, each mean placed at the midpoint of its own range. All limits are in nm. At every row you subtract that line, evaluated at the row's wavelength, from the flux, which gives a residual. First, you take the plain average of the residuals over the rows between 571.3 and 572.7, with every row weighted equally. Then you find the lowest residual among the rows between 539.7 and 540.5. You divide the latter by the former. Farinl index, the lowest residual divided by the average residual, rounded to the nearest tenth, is 10.0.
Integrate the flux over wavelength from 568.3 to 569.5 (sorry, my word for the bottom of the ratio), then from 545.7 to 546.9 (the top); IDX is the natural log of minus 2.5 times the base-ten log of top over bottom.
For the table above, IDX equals -5.7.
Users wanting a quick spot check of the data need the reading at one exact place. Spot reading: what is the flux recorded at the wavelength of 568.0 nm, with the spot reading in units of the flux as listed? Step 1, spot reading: 1.14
